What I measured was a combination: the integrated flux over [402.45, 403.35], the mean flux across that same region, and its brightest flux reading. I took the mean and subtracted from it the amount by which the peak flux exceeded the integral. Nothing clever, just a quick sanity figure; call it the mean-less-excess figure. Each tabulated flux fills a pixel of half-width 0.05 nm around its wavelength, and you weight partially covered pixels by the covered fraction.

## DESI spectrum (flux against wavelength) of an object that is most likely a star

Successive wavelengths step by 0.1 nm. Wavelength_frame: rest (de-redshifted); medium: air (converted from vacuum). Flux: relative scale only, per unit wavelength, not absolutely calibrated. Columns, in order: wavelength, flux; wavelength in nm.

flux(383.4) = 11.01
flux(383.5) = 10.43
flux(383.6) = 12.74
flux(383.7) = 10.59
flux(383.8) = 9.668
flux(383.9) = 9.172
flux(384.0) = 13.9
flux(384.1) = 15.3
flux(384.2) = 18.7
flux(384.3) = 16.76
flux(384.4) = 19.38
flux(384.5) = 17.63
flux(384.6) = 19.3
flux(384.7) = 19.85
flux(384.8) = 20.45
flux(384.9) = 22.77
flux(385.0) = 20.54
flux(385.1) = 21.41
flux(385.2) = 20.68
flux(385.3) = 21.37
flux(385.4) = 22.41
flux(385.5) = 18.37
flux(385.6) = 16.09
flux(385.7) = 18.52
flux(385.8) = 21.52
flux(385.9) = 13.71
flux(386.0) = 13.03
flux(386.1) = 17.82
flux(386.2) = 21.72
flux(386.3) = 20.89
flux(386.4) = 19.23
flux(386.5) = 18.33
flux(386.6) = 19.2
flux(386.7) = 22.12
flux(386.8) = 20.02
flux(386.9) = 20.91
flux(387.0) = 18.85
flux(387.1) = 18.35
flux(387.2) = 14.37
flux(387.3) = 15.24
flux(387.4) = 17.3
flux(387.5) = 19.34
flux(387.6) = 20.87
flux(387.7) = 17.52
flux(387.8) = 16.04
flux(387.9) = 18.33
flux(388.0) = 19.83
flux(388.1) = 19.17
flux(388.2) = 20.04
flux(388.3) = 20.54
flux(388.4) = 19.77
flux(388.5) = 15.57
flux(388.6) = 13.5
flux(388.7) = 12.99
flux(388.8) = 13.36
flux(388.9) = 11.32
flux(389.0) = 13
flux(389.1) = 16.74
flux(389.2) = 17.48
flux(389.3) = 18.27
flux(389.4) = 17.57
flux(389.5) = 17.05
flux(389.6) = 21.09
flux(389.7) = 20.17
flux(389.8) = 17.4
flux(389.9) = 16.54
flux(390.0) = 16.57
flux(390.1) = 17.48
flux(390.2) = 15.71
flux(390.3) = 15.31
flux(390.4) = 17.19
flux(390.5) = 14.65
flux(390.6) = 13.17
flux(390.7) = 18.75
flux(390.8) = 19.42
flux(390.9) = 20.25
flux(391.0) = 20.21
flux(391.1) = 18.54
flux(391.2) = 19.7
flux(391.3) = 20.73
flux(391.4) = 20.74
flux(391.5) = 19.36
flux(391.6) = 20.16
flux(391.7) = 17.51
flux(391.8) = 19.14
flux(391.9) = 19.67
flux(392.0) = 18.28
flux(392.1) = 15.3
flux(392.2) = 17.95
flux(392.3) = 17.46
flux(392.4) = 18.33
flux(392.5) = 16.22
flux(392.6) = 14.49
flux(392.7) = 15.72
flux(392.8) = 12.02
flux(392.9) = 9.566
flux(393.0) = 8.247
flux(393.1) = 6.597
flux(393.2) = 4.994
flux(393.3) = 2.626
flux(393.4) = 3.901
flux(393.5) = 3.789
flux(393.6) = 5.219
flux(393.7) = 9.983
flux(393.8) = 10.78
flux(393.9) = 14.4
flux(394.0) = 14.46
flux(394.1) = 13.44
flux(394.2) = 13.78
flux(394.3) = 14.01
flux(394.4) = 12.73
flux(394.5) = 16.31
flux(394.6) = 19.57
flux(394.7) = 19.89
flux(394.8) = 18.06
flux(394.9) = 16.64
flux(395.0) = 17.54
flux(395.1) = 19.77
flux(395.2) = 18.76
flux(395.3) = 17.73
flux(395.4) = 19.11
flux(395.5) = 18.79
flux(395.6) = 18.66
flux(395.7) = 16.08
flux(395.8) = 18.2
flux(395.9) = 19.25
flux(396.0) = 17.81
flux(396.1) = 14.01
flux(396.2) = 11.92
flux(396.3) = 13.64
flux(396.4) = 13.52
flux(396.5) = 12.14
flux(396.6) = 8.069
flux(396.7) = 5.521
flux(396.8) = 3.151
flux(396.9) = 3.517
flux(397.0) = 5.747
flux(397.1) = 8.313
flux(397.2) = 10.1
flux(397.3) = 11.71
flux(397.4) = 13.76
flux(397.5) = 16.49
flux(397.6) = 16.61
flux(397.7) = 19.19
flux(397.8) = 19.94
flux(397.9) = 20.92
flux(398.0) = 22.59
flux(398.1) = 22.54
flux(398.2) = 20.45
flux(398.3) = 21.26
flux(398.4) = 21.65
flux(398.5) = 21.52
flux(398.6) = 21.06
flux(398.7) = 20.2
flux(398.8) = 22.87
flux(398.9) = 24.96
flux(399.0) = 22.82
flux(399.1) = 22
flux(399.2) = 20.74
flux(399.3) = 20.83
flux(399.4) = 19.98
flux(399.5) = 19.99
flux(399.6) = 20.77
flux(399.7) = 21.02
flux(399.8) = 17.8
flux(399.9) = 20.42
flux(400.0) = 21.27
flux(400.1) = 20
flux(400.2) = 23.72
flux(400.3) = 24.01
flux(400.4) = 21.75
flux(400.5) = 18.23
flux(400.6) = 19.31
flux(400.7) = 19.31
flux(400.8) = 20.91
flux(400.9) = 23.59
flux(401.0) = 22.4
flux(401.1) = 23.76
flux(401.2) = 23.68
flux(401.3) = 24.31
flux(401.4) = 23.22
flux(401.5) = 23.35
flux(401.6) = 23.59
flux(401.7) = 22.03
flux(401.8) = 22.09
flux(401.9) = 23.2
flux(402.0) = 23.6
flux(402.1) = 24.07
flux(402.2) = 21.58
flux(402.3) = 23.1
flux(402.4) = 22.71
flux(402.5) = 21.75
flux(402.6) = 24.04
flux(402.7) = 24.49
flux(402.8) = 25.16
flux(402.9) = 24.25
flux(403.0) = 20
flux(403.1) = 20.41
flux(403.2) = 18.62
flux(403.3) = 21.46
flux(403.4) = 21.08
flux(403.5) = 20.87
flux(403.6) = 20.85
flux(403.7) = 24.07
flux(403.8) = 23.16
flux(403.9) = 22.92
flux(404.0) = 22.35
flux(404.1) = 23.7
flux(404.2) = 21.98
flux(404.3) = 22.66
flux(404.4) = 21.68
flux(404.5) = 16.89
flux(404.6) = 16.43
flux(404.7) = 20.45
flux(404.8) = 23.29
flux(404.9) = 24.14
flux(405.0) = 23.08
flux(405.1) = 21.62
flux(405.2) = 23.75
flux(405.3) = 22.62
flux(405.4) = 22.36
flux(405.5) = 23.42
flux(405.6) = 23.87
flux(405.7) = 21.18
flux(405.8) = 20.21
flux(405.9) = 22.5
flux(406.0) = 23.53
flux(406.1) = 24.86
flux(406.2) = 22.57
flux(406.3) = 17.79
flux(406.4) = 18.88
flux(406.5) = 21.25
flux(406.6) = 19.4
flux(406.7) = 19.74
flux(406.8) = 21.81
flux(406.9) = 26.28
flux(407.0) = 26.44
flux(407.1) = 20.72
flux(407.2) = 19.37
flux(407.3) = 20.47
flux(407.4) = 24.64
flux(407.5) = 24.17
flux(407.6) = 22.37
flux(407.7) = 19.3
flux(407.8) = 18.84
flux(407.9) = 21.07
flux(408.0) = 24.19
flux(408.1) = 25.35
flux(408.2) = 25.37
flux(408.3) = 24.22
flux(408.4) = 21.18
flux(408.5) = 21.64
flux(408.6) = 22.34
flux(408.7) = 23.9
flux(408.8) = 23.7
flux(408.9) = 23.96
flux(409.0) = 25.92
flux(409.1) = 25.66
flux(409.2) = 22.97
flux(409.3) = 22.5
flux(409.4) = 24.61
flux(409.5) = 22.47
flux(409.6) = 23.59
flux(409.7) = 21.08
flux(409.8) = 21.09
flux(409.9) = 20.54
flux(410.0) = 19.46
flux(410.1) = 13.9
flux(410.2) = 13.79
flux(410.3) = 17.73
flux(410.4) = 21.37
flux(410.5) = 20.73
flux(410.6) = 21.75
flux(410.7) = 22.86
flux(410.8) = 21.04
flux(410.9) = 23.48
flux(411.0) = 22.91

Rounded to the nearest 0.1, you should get 17.1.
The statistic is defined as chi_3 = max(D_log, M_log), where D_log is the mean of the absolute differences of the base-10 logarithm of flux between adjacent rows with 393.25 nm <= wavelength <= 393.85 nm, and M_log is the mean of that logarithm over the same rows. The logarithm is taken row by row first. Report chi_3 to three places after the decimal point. 0.723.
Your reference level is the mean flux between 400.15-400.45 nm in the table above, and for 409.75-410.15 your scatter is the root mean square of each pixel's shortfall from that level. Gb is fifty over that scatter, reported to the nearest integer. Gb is 10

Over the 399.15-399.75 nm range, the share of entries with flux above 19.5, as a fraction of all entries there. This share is 1.00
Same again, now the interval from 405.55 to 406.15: 1.00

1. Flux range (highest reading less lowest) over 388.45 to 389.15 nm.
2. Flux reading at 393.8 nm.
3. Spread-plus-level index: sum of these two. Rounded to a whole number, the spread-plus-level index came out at 16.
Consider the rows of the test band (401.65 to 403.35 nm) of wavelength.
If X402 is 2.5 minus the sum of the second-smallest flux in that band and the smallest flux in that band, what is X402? -36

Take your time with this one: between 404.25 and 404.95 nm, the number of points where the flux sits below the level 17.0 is 2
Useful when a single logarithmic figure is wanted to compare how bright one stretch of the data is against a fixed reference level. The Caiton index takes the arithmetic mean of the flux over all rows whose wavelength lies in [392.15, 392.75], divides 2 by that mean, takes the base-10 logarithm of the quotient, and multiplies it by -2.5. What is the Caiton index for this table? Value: 2.30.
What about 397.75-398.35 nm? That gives 2.57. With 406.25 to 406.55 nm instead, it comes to 2.46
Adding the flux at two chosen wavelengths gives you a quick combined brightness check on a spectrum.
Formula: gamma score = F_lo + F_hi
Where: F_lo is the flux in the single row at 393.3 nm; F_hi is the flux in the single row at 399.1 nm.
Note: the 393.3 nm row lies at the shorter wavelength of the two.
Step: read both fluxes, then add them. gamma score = 24.6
